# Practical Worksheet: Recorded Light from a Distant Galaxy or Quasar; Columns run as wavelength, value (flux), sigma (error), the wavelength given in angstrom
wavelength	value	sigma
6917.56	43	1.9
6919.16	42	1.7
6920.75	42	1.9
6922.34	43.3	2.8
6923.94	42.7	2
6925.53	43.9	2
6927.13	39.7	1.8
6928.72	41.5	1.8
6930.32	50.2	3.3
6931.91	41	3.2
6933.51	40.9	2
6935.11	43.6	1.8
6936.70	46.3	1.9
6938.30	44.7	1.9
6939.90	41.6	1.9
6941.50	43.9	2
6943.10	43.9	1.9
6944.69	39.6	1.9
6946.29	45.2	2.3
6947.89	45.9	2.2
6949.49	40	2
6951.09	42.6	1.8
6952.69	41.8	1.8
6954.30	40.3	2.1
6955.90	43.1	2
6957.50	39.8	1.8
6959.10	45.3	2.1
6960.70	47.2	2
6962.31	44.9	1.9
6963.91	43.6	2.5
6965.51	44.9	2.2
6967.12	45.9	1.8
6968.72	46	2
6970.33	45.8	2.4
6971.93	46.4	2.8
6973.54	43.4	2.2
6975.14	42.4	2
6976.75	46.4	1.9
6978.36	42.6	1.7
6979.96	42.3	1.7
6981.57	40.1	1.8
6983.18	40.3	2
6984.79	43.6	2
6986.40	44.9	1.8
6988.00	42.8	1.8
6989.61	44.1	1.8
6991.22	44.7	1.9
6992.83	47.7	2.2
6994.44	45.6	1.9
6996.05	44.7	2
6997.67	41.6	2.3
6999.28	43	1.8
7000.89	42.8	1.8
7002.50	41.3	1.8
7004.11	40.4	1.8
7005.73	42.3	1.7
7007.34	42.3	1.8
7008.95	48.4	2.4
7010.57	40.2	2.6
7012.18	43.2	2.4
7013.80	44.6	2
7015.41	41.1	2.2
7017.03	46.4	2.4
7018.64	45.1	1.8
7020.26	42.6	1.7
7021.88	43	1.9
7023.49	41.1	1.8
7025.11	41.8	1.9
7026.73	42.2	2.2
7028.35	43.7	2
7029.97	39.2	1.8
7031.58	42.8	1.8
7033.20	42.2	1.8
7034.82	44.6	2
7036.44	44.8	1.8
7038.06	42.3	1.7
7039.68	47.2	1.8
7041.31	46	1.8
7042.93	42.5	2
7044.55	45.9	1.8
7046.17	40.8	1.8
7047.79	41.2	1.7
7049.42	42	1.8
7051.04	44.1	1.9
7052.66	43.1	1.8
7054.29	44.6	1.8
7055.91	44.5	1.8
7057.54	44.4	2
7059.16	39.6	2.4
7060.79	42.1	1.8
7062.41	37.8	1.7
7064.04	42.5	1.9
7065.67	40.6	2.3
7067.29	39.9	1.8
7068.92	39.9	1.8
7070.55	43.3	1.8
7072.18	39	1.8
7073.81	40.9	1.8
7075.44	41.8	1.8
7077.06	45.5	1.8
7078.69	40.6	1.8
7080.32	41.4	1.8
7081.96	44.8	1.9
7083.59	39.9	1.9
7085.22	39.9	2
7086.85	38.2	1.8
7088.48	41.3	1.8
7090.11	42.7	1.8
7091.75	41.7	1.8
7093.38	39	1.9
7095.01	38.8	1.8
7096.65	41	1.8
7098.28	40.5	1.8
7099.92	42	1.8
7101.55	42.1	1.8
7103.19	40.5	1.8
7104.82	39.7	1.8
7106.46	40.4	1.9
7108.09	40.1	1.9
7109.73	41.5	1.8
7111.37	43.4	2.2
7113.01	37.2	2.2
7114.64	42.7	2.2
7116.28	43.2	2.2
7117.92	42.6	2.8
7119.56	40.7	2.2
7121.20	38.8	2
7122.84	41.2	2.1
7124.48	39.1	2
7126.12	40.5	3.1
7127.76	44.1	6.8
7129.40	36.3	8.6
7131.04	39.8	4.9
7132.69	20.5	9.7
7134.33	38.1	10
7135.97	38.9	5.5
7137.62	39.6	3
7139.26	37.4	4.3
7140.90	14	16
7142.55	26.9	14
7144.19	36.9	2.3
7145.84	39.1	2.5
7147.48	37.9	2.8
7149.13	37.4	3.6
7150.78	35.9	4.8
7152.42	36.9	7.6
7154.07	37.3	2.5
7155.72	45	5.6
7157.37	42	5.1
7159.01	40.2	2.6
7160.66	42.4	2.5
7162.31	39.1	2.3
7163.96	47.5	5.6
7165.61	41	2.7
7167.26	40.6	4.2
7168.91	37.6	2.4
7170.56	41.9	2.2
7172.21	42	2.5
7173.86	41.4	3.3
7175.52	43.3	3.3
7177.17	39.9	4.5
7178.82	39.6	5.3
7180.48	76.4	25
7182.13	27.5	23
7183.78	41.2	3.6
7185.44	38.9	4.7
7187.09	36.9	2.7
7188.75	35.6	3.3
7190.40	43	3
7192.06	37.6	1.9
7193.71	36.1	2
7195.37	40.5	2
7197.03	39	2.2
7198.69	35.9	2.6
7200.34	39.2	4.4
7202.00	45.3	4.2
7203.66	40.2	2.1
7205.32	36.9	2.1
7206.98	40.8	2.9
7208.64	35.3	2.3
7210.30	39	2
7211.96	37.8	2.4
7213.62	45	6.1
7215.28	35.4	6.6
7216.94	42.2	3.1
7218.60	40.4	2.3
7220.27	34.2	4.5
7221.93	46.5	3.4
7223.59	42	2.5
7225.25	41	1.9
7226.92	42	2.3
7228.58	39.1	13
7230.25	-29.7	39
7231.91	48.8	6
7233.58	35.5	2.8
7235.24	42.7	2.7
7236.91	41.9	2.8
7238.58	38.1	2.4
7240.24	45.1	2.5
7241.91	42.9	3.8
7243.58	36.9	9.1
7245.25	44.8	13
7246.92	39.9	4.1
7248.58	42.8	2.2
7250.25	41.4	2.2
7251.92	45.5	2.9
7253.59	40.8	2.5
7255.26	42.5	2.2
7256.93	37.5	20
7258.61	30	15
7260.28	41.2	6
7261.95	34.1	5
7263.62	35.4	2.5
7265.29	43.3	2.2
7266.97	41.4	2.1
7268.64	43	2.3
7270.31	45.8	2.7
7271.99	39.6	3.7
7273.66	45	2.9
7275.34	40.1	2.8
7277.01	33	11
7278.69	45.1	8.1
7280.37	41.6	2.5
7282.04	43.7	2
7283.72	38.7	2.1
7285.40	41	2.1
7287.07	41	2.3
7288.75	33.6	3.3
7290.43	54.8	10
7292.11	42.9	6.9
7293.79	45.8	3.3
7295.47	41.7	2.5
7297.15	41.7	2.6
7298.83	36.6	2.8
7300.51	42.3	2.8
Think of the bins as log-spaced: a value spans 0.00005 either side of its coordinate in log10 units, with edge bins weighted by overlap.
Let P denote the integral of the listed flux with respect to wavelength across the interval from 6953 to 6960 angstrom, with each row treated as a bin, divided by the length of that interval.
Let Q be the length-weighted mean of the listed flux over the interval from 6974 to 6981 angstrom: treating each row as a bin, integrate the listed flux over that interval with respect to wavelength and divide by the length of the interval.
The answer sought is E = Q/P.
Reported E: 1.03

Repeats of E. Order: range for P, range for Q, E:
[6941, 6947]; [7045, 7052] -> 0.98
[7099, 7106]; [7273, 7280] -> 0.99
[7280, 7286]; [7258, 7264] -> 0.86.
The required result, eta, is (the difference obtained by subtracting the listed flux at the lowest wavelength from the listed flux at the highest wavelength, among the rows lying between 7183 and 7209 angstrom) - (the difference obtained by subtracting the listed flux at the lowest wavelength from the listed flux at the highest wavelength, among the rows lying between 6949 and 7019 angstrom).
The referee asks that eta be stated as -11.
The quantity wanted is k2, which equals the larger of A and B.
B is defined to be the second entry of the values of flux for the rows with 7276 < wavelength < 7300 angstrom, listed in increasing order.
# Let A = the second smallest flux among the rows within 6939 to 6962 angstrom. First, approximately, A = 39.8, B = 33.6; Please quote 39.8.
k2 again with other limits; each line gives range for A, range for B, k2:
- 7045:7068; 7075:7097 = 39.6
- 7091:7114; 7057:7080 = 39.0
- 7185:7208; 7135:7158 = 35.9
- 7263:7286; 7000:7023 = 40.4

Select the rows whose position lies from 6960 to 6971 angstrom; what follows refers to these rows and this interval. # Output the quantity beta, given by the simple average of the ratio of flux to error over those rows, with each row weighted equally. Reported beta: 21.8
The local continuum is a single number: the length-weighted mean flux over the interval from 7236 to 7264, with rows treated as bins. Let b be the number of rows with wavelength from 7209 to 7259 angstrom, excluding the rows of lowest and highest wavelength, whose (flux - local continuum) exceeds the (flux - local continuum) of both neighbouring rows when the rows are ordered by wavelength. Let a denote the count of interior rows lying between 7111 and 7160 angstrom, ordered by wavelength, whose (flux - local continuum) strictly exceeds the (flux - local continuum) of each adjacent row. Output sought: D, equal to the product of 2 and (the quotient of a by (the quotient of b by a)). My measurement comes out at 8.9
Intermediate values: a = 7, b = 11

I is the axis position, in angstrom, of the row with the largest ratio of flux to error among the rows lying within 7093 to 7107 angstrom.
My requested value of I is 7101.55 angstrom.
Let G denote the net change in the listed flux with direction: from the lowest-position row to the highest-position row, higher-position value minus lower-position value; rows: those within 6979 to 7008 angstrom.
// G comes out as 0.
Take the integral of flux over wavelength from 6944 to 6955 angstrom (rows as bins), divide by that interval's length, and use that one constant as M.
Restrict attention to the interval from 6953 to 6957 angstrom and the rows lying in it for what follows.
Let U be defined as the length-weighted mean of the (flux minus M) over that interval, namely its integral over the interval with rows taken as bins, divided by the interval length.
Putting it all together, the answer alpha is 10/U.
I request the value -16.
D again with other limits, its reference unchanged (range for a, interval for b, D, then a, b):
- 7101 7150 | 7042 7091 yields 16.0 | 8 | 8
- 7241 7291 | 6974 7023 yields 28.6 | 10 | 7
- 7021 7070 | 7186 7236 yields 16.2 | 9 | 10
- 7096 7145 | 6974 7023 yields 18.3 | 8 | 7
